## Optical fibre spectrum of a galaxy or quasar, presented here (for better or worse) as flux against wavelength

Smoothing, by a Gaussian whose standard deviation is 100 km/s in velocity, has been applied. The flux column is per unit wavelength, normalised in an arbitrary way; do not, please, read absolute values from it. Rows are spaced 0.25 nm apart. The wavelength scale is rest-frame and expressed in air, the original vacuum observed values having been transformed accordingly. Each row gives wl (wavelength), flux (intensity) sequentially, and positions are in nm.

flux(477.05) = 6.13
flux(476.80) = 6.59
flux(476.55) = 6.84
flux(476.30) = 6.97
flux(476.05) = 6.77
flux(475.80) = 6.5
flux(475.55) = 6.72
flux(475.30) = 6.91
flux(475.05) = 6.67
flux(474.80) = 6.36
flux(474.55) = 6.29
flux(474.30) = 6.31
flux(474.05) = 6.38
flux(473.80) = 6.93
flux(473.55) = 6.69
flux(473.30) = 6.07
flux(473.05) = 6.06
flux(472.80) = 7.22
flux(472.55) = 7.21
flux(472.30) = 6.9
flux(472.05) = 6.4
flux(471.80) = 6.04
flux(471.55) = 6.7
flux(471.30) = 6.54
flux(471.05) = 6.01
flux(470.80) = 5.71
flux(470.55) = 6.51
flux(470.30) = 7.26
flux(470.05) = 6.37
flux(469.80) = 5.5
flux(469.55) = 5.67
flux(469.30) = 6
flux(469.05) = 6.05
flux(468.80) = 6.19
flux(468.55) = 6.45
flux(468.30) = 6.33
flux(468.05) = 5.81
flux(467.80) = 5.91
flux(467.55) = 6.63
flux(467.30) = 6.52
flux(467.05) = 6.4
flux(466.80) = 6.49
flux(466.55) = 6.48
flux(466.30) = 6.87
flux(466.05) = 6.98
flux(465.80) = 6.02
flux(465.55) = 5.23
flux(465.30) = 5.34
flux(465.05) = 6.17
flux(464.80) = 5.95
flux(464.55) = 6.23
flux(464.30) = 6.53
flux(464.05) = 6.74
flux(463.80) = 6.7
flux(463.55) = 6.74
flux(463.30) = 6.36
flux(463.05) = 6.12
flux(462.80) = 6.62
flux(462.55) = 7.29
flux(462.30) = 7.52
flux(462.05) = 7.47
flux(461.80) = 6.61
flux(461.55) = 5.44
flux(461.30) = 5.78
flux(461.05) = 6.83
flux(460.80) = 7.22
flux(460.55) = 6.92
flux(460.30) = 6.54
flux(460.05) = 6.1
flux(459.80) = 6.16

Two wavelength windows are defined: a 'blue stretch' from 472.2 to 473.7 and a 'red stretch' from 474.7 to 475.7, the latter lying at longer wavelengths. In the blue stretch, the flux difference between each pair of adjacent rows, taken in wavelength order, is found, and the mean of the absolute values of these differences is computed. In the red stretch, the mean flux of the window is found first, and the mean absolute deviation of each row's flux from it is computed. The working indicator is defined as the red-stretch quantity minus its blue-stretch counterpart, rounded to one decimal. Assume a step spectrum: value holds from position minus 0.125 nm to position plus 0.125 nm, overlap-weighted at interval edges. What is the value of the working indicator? -0.3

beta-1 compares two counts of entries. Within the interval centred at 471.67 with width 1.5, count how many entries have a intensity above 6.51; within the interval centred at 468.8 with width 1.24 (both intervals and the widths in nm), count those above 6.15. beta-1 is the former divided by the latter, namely 1.0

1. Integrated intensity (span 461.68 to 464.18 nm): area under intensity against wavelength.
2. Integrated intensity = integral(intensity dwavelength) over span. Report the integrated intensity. 17.0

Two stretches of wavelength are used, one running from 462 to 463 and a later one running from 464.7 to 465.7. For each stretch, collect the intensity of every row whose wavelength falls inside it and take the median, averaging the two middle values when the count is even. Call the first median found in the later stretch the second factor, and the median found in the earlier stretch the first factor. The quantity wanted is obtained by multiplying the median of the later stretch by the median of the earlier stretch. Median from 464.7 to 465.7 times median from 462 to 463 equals 41.7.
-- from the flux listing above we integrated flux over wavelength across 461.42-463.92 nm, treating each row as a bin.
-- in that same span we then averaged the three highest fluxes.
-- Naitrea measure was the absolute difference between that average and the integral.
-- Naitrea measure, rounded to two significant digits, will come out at 9.3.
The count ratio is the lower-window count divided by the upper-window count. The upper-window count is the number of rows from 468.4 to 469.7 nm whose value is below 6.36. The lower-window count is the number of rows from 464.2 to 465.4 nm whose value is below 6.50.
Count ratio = 1.0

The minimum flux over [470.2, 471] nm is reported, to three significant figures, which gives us 5.71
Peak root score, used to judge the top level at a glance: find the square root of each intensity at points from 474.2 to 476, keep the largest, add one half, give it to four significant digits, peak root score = 3.129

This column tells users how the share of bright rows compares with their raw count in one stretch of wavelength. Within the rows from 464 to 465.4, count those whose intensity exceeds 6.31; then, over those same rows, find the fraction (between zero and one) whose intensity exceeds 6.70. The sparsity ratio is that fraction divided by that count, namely 0.08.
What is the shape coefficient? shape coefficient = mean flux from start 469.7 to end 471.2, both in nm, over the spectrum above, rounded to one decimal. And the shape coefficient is 6.2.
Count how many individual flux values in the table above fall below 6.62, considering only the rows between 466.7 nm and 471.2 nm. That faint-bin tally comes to 16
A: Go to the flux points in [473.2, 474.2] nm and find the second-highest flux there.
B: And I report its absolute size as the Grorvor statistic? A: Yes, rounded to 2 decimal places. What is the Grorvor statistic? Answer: 6.69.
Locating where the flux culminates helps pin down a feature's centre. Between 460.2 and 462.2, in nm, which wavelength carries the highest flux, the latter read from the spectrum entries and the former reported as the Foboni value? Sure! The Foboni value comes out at 462.05 nm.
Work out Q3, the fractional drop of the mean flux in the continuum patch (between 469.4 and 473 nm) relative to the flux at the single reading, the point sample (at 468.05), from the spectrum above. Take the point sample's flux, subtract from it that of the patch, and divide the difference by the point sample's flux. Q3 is -0.11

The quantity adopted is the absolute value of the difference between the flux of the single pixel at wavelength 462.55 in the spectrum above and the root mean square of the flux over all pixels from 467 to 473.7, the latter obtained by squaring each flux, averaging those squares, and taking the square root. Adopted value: 0.9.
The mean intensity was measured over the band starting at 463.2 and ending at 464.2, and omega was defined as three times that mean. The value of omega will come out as 19.9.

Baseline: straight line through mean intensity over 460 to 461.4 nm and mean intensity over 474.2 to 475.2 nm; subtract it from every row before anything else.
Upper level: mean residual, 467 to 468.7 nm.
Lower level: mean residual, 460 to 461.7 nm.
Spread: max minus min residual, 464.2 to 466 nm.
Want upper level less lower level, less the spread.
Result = -1.3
